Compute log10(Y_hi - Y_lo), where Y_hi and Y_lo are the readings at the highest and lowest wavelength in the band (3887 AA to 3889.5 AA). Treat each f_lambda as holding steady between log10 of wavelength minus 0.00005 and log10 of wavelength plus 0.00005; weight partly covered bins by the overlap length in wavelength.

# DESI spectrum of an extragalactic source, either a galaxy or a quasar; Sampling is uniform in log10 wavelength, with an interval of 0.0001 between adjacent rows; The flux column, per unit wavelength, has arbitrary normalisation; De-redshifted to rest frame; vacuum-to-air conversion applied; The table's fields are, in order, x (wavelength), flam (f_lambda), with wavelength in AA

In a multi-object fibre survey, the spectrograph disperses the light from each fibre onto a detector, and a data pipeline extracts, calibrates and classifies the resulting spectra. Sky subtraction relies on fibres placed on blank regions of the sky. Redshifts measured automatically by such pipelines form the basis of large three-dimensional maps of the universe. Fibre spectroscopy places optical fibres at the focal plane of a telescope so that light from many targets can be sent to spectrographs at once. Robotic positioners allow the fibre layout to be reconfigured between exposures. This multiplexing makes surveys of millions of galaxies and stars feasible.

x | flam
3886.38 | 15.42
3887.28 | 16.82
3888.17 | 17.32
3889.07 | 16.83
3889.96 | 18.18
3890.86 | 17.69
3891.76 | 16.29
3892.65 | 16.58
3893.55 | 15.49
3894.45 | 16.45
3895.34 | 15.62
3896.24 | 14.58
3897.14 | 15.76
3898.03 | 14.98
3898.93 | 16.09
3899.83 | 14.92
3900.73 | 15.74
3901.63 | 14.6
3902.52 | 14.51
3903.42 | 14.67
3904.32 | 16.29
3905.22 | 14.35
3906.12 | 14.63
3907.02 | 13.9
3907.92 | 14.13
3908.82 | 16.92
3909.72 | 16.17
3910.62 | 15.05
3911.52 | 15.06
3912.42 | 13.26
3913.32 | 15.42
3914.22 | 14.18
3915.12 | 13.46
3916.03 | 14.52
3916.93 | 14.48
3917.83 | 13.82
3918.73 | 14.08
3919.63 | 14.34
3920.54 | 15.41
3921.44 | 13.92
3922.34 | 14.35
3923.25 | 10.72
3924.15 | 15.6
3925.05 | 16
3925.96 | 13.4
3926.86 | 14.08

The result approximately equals -2.0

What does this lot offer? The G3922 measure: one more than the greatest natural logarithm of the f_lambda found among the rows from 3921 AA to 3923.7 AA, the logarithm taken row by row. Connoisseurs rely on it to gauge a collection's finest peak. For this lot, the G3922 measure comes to 3.66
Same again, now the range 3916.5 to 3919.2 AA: 3.67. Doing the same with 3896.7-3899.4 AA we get 3.78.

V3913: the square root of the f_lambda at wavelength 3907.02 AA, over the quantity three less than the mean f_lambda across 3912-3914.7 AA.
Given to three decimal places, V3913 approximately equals 0.330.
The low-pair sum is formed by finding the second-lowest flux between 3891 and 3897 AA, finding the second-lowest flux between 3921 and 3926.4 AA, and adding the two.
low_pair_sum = 28.9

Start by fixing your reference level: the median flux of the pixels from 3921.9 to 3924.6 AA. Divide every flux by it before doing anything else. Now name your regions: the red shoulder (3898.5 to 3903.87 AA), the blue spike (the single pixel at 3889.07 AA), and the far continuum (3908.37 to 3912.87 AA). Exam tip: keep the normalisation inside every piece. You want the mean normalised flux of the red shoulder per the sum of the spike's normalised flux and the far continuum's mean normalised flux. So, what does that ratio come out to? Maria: 0.470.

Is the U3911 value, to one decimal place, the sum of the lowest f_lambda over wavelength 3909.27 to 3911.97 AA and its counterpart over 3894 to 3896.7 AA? 29.6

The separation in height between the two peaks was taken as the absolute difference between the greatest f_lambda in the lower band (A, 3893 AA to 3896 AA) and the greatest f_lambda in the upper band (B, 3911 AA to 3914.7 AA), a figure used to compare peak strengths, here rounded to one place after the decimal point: 1.0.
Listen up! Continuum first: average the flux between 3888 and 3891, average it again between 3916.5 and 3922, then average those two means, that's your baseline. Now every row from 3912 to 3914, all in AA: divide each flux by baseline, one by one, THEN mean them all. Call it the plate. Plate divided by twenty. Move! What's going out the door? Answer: 0.045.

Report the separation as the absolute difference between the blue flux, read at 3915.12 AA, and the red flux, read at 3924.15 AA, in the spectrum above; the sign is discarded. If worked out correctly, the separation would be 2.1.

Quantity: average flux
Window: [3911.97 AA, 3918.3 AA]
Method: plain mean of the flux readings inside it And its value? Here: 14.2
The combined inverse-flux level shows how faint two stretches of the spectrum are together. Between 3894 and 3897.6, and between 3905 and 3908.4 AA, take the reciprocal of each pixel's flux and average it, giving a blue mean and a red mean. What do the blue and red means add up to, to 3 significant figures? 0.134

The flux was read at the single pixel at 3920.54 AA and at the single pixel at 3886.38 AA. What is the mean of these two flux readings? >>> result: 15.4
